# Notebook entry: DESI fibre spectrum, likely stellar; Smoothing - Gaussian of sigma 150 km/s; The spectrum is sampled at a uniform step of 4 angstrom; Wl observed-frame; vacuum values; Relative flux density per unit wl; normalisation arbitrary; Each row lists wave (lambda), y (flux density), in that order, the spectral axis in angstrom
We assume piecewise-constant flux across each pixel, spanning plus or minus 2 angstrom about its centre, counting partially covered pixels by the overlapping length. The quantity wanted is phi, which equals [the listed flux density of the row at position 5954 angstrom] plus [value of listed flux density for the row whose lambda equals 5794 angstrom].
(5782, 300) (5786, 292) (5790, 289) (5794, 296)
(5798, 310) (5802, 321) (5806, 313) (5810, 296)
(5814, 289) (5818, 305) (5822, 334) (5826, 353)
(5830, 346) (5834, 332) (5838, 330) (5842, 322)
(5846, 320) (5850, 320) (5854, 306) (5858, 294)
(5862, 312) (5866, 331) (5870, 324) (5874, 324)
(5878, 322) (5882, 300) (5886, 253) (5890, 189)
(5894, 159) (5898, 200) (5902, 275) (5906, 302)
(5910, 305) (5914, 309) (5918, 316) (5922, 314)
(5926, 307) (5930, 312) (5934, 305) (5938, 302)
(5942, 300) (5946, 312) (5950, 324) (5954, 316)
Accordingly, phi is 612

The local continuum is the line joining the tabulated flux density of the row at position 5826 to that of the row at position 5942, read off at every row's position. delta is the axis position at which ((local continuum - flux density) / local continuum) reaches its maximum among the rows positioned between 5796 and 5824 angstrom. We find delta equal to 5814 angstrom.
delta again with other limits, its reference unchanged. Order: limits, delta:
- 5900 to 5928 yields 5902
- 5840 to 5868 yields 5858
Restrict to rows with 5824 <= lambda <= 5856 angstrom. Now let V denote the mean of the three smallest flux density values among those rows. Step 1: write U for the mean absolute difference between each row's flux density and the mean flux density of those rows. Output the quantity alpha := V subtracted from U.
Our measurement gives -304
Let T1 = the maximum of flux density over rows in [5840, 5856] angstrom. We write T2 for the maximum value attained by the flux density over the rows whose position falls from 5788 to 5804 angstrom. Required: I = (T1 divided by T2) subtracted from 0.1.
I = -0.90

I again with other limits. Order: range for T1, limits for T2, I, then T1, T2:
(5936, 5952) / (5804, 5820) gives -0.94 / 324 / 313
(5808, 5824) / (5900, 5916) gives -0.98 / 334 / 309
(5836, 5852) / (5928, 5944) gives -0.96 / 330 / 312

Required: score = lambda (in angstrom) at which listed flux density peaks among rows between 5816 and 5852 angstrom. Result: 5826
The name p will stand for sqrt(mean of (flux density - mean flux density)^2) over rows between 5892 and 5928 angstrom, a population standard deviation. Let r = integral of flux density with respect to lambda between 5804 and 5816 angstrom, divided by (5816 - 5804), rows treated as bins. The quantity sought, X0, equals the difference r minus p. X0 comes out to 246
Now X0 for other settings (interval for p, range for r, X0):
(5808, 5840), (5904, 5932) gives 287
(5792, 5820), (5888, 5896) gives 164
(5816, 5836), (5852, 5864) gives 288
